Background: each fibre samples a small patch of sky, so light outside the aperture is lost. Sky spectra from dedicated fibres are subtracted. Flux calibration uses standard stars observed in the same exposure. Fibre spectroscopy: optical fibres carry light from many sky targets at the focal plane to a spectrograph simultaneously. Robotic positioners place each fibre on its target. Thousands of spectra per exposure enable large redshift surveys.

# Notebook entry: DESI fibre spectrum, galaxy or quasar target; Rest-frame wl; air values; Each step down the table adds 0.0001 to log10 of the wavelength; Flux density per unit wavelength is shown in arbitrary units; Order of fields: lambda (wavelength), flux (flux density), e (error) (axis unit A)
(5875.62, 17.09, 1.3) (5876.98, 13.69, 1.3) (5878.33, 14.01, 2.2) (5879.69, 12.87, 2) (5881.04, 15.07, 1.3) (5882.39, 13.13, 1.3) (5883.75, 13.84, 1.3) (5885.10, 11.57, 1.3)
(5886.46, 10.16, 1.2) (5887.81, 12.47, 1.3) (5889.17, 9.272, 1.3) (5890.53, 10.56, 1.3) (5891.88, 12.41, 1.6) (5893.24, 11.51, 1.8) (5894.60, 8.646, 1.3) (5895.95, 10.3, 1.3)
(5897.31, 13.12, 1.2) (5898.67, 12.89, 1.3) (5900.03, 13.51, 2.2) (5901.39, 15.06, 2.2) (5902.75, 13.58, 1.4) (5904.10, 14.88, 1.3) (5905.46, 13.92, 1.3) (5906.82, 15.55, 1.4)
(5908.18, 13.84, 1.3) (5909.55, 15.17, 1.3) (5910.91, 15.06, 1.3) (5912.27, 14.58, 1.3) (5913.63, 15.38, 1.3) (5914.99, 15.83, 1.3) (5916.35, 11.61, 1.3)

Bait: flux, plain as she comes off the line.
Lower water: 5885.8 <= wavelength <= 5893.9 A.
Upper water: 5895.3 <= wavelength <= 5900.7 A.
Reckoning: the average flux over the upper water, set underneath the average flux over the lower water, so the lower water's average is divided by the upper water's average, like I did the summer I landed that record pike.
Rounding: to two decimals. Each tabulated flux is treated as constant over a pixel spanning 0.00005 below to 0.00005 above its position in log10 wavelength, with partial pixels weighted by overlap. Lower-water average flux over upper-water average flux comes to 0.89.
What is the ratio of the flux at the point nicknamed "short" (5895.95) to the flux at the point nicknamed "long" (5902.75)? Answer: 0.76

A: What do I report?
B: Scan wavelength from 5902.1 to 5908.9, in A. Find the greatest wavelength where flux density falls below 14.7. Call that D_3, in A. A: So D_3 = 5908.18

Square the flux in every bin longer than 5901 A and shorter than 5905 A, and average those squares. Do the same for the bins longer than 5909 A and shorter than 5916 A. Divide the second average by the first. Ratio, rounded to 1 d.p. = 1.1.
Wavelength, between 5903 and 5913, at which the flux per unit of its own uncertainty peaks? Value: 5909.55 A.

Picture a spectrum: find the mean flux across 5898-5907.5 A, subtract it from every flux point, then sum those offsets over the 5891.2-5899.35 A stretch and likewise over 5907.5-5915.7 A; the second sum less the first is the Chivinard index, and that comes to 21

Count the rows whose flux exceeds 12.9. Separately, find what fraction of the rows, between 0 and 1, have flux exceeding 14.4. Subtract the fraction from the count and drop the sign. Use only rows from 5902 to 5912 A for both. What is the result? 6.4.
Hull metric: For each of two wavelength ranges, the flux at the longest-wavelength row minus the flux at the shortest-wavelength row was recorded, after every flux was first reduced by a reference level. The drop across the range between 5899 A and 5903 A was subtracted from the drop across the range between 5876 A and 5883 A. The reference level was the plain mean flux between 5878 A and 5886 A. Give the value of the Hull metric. -1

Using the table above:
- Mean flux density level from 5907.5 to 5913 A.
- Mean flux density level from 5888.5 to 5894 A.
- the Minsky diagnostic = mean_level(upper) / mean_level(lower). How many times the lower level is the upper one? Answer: 1.34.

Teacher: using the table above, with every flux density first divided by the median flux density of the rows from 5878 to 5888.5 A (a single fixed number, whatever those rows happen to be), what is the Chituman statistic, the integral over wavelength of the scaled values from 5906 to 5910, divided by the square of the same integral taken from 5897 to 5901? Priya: 0.27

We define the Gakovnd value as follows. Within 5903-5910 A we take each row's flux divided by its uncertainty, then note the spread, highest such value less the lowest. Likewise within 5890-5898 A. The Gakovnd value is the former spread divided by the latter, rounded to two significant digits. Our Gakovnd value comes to 0.23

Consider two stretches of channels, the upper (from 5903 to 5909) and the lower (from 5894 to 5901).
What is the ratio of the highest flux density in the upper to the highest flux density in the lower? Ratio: 1.15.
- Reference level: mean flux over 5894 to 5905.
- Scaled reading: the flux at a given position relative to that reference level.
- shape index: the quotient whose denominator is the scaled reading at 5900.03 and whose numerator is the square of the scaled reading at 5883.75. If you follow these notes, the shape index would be 1.1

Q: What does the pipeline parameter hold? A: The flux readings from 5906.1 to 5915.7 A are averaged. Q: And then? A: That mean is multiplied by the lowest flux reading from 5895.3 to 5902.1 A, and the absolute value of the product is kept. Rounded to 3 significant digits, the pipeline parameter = 155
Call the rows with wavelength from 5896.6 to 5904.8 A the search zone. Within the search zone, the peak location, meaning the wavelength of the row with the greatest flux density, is 5901.39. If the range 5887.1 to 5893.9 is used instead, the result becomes 5887.81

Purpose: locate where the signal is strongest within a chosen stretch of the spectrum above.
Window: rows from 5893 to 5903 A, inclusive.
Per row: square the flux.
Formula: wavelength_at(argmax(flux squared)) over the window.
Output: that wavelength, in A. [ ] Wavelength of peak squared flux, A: 5901.39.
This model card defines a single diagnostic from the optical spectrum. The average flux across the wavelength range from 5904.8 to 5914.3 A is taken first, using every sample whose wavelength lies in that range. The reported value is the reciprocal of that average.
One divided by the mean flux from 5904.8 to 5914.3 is 0.068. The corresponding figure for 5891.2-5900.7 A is 0.085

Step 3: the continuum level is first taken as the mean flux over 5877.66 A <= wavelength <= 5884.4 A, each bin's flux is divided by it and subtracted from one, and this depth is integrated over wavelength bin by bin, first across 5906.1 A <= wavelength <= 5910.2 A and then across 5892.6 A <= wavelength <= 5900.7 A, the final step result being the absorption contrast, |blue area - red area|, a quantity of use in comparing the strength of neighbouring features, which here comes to 1.6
